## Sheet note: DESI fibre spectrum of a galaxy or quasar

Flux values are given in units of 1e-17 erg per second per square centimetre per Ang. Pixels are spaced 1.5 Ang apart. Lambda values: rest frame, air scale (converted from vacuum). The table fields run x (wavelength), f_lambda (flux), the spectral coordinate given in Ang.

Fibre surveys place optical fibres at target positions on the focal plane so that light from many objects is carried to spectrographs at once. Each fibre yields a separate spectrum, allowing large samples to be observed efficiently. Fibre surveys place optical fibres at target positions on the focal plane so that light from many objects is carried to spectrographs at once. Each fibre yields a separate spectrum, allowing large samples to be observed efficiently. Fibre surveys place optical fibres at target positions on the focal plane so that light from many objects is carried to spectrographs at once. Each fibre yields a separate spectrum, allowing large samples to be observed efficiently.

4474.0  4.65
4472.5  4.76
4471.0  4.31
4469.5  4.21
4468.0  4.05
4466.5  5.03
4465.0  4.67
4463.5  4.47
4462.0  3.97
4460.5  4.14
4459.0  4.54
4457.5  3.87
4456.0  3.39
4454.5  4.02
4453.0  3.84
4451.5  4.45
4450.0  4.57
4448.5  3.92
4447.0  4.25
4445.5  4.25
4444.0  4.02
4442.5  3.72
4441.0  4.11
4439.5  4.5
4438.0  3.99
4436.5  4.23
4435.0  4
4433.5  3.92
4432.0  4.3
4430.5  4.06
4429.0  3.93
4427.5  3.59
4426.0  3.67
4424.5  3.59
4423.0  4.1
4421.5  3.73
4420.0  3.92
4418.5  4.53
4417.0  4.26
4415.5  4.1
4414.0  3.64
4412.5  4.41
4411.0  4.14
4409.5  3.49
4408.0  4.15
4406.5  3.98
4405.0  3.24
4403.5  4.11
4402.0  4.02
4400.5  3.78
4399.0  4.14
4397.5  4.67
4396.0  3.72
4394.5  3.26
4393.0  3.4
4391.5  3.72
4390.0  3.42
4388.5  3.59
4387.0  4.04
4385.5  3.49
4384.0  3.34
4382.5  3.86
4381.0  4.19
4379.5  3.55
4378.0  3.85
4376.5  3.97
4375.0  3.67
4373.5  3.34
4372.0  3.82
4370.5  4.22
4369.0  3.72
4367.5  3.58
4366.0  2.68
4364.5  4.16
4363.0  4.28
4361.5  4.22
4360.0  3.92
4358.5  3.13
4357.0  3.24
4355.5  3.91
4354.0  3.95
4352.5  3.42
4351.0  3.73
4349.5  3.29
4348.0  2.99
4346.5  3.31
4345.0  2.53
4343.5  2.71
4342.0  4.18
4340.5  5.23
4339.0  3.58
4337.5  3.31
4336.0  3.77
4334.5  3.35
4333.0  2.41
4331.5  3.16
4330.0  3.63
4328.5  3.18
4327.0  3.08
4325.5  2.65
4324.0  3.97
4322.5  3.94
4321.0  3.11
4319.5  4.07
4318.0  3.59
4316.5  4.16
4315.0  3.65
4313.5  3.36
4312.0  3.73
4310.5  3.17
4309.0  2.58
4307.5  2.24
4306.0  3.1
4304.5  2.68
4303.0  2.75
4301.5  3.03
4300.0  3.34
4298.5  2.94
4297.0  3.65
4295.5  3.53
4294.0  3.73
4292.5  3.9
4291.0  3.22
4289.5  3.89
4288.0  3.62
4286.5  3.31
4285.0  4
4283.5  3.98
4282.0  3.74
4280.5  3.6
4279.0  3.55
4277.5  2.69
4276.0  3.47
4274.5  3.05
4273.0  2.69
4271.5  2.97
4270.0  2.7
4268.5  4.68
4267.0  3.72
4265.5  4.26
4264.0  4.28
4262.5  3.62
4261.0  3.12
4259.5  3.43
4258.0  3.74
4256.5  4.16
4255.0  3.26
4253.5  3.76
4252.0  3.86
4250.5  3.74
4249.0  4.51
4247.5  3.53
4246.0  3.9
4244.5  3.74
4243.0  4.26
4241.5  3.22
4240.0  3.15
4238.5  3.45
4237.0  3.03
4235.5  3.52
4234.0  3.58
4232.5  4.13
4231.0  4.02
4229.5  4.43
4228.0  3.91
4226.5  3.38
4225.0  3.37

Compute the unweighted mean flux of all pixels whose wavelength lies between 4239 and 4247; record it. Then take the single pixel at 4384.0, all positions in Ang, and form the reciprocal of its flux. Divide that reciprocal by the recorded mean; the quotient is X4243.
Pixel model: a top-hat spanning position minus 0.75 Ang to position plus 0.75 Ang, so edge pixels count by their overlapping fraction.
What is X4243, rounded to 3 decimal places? 0.082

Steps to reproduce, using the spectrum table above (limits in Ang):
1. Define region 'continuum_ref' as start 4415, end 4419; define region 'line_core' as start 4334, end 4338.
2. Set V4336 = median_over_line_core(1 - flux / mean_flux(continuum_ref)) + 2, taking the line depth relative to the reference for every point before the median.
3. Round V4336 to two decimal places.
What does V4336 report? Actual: 2.22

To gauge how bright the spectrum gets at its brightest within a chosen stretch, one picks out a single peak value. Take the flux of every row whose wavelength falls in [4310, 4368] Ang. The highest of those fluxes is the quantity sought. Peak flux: 5.23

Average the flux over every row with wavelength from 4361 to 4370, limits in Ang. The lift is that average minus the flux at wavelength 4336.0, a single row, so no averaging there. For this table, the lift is 0.00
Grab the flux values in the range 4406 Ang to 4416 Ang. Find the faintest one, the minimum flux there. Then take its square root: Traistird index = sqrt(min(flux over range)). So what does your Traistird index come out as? 1.87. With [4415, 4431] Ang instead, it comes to 1.89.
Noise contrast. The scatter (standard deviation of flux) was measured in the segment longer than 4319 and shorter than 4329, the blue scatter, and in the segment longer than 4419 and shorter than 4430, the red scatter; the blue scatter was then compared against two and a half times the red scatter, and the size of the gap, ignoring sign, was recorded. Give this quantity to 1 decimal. 0.1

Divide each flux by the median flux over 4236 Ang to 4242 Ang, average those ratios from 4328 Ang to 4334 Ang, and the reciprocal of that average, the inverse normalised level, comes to 1.03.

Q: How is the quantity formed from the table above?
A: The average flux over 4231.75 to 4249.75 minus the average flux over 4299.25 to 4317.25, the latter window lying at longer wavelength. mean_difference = 0.52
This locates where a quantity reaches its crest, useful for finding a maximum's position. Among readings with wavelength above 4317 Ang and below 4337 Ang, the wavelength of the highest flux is 4319.5 Ang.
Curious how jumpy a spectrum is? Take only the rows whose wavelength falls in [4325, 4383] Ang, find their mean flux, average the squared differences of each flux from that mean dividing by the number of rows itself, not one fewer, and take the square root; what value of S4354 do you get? 0.56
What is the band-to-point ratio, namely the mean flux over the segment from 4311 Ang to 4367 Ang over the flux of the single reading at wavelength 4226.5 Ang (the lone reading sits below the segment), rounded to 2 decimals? 1.04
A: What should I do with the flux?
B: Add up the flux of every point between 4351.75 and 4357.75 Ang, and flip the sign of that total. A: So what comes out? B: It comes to -15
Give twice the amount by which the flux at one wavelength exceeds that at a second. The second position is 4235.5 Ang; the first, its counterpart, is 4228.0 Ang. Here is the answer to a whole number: 1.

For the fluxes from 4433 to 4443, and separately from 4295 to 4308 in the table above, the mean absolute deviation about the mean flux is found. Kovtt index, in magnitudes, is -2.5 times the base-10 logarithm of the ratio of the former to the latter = 0.66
